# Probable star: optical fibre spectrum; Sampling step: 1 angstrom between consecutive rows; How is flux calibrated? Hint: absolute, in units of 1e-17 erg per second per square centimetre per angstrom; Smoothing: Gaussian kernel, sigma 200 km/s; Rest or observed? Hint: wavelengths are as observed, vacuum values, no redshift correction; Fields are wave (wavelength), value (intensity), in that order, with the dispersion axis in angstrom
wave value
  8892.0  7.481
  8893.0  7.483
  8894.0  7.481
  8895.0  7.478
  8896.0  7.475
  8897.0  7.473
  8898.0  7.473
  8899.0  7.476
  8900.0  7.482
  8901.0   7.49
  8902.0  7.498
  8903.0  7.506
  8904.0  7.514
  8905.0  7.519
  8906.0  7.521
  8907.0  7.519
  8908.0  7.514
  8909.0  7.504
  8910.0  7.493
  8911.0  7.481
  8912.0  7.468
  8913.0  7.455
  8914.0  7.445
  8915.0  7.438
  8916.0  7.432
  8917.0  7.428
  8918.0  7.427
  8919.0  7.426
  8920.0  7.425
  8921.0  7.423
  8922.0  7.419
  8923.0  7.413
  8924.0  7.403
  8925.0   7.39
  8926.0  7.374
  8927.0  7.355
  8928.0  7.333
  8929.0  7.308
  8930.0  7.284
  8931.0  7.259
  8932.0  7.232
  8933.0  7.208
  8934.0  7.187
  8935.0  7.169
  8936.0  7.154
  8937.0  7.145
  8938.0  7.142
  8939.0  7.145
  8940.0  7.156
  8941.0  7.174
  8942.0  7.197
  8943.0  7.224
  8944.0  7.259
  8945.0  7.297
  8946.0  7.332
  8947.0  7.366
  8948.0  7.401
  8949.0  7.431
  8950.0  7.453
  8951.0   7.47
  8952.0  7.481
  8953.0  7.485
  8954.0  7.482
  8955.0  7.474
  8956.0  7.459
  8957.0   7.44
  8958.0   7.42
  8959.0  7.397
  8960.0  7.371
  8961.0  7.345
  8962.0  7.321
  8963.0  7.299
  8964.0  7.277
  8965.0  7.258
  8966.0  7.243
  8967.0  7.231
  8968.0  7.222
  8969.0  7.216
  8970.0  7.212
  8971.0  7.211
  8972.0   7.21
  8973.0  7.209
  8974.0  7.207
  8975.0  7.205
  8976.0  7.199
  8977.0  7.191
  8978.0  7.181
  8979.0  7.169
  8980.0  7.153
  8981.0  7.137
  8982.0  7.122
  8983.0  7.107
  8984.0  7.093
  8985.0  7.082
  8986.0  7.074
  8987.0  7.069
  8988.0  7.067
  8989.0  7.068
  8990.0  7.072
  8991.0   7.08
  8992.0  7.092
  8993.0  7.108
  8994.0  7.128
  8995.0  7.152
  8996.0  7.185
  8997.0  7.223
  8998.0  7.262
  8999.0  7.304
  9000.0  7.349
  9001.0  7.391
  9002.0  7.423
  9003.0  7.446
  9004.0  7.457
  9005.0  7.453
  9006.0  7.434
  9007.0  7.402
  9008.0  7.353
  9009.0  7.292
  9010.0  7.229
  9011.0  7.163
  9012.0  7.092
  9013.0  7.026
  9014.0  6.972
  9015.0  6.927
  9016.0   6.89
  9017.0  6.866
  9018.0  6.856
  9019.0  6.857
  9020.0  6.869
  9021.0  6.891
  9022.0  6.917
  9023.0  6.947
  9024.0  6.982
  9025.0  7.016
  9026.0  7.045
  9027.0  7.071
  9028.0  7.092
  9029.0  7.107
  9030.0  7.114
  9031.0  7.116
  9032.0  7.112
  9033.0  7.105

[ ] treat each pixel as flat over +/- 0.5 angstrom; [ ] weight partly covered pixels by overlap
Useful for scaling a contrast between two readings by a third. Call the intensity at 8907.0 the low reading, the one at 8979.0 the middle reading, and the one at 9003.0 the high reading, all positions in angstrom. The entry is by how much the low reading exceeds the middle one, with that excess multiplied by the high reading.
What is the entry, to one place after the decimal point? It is 2.6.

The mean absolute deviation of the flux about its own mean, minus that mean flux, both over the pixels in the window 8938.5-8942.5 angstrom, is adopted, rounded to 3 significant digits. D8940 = -7.15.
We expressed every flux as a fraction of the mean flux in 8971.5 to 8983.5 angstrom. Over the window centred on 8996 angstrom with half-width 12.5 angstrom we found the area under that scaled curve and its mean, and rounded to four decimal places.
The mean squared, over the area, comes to 0.0403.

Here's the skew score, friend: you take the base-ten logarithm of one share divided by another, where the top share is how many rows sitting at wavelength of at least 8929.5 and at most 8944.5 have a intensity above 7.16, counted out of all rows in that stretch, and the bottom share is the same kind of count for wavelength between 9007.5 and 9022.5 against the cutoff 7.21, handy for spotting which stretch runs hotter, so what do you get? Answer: 0.5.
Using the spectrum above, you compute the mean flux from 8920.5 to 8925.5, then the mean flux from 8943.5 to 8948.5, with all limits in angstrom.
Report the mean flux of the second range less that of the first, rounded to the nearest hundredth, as -0.08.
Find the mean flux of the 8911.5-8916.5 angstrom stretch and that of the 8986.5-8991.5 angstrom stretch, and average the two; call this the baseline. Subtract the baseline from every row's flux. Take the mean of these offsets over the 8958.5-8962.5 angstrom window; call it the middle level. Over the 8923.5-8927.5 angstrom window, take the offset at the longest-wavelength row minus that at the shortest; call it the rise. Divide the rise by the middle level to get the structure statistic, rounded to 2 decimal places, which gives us -0.48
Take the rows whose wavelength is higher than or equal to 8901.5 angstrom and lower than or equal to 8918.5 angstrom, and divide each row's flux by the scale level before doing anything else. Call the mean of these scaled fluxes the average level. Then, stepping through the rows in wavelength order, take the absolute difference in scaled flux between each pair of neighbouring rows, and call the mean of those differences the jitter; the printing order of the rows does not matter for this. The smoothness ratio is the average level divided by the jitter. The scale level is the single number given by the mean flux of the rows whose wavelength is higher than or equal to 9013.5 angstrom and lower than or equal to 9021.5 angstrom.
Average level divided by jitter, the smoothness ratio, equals 1023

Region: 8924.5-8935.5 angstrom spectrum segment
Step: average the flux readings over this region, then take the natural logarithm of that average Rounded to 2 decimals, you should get 1.99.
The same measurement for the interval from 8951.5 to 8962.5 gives 2.00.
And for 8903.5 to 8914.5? 2.01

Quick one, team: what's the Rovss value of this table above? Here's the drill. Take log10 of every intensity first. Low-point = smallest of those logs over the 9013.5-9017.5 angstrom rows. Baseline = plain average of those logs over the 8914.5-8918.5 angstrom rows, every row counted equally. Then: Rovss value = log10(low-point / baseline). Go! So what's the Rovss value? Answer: -0.017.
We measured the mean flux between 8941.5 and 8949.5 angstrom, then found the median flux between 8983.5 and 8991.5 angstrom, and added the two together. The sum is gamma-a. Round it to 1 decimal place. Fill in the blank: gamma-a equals 14.4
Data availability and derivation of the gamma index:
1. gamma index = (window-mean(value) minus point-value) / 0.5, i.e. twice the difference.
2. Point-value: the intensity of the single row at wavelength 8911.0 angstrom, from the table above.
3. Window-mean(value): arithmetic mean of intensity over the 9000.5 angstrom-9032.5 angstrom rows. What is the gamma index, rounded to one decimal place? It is -0.7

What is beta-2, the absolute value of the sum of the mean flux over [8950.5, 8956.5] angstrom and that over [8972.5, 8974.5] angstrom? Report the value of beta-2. 14.7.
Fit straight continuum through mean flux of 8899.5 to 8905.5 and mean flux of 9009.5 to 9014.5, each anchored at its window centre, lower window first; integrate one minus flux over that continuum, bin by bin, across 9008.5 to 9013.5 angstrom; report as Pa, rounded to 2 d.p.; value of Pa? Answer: -0.04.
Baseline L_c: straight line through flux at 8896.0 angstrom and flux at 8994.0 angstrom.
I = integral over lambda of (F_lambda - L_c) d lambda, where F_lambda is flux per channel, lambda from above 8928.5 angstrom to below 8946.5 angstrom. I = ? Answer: -2.0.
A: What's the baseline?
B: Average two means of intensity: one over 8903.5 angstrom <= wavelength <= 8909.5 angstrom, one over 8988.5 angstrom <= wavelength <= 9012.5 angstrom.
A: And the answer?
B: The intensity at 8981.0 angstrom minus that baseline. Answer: -0.25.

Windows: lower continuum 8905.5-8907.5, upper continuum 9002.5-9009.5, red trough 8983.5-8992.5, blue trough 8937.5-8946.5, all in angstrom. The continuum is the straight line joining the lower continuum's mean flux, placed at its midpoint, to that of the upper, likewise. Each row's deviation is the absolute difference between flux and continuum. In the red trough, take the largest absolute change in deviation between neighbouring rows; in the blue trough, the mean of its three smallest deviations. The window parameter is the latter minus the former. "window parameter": 0.17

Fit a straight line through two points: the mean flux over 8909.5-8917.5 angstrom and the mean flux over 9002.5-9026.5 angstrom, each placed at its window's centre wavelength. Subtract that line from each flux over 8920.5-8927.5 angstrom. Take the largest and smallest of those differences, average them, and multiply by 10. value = -0.29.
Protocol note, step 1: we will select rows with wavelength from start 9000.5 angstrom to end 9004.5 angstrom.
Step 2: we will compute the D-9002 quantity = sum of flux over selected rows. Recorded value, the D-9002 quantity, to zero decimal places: 30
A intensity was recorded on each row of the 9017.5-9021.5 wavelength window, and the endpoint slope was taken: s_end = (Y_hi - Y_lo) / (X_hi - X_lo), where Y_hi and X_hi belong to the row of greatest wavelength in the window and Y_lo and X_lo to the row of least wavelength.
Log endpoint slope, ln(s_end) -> -4.5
